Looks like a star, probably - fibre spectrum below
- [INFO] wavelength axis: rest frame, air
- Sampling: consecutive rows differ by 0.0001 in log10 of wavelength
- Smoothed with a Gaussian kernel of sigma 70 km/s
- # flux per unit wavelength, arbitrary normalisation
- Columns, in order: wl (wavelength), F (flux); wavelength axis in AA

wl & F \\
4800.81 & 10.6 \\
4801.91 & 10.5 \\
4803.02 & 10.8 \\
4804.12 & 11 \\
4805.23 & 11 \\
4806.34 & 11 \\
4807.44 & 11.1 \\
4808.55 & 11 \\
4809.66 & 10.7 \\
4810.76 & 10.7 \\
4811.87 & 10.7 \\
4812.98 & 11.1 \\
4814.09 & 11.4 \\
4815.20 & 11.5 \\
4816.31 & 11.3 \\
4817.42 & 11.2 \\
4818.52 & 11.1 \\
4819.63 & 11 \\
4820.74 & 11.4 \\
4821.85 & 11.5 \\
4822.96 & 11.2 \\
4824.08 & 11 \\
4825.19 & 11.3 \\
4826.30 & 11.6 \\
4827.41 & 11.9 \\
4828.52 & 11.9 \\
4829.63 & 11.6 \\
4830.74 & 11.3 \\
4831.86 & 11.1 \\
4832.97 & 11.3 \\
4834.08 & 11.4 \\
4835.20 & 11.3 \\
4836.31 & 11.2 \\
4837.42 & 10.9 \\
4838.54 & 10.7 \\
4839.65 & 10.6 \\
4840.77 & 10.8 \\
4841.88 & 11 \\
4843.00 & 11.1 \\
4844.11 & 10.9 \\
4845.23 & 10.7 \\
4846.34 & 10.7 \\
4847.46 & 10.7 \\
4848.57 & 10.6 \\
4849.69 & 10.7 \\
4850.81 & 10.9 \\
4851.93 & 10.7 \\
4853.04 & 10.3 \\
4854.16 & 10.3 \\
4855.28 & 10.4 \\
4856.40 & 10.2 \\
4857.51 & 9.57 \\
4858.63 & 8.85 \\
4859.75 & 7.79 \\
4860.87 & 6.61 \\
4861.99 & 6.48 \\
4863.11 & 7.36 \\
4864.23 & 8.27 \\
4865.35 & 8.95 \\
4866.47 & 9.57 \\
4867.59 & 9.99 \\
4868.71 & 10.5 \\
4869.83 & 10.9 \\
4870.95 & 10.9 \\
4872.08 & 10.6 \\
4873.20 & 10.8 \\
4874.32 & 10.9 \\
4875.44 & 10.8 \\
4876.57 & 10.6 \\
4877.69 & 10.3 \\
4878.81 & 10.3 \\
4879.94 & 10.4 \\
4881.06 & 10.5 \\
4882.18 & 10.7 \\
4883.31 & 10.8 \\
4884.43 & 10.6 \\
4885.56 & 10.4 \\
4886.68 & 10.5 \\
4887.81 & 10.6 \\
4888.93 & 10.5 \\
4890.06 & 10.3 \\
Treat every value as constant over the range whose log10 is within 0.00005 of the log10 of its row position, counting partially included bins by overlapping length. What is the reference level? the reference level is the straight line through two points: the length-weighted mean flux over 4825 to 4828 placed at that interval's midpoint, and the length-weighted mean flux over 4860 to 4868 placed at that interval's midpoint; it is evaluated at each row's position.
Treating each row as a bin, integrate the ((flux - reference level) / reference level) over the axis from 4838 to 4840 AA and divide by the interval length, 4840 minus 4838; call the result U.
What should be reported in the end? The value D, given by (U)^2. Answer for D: 0.00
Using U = 0.0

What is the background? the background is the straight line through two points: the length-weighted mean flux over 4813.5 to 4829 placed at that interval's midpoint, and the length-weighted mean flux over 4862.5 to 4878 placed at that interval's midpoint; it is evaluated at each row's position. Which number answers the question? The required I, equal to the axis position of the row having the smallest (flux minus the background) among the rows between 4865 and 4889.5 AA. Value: 4865.35 AA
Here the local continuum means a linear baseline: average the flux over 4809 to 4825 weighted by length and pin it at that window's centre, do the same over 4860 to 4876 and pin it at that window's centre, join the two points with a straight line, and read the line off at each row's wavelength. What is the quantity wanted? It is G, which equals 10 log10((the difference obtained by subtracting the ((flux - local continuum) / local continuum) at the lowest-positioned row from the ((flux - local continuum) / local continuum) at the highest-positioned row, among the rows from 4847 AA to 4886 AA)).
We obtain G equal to -9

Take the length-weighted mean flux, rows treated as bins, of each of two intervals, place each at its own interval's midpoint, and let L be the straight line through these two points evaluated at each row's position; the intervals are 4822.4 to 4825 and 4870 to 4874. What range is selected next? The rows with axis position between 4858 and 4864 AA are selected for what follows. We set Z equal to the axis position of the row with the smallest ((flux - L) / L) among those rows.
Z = 4861.99 AA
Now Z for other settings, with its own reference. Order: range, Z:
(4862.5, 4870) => 4863.11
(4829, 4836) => 4831.86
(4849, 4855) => 4853.04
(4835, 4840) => 4839.65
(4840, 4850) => 4848.57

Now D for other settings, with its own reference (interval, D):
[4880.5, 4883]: 0.42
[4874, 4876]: 0.28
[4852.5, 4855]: 0.02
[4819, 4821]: 0.01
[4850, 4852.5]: 0.02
